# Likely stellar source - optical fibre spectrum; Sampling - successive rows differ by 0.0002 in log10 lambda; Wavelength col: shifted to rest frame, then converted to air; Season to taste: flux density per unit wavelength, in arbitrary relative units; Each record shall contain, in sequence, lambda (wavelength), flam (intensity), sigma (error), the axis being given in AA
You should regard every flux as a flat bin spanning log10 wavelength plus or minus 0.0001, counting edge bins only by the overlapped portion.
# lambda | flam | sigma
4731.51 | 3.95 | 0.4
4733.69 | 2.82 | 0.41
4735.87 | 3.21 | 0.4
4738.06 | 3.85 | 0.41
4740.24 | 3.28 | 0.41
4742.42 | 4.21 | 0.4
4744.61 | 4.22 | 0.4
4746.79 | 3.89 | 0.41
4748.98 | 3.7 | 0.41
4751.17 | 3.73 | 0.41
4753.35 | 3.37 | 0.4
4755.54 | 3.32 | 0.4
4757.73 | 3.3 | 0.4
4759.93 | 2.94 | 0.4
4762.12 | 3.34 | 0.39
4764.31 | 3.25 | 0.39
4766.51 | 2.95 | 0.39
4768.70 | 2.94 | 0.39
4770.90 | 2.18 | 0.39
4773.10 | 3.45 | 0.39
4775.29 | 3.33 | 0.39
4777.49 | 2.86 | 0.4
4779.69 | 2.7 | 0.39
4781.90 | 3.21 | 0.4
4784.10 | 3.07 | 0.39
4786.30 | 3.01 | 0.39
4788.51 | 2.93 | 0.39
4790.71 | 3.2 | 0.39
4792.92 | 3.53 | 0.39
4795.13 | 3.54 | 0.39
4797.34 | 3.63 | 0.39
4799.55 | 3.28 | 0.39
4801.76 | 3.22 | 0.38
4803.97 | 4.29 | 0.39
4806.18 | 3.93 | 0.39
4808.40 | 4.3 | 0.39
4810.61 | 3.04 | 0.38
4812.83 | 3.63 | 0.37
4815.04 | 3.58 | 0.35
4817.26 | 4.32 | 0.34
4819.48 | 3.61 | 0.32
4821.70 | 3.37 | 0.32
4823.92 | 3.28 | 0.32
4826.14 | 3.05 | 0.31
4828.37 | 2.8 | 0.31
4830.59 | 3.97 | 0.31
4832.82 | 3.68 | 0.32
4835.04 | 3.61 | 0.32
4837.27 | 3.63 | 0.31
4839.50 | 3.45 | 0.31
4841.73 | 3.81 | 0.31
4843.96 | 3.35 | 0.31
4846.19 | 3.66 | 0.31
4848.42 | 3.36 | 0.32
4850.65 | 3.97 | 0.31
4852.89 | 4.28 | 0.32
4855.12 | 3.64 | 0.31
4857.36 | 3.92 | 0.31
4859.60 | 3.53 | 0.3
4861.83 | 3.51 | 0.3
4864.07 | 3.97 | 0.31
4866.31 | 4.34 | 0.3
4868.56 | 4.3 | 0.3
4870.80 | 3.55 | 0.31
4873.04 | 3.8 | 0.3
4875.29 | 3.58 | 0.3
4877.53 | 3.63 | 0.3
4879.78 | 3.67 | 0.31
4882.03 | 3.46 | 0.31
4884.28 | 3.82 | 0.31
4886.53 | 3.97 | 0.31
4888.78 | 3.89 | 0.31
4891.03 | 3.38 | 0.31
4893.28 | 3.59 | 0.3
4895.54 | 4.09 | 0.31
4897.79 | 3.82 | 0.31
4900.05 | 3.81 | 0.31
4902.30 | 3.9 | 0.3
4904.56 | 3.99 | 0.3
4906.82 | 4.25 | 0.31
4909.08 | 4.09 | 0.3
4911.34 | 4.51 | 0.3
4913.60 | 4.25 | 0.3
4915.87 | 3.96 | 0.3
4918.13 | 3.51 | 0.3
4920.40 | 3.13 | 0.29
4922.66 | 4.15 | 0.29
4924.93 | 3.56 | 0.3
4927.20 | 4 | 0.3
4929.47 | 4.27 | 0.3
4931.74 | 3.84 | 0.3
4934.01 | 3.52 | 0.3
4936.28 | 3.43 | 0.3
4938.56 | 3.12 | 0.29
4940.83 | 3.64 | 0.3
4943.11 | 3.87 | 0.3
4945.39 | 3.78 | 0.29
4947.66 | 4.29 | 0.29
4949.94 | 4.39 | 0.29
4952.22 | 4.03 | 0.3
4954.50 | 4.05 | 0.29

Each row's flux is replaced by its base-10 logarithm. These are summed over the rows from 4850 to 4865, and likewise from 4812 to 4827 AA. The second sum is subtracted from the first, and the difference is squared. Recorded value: 0.059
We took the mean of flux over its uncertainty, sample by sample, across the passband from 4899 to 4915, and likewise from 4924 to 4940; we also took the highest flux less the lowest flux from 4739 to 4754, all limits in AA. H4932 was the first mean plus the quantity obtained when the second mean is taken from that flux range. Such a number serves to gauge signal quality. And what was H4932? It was 2.22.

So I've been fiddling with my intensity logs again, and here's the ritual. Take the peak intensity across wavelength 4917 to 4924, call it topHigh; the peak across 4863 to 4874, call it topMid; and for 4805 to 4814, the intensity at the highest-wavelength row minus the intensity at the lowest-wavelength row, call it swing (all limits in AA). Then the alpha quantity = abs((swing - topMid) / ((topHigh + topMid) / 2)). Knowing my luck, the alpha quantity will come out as 1.09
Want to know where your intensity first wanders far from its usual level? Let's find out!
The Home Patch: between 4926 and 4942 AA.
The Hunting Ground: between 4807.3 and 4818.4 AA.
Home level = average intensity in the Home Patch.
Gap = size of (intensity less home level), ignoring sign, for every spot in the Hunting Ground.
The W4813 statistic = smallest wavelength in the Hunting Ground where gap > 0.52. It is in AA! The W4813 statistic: 4808.40 AA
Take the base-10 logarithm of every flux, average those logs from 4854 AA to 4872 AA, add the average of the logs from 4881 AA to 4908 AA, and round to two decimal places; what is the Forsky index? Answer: 1.17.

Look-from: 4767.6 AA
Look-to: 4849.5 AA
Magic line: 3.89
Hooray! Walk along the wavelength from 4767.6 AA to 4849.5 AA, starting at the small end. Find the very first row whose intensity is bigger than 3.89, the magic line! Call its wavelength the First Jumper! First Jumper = 4803.97 AA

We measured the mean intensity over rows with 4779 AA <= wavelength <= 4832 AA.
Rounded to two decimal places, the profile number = 3.44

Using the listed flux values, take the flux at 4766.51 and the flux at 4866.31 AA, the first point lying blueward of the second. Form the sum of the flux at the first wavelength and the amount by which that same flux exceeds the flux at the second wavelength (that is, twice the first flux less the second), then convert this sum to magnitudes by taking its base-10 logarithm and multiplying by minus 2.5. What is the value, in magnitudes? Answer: -0.48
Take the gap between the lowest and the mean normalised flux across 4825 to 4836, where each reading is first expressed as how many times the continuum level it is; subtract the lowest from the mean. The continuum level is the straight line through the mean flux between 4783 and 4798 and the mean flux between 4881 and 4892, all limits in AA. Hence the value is 0.18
